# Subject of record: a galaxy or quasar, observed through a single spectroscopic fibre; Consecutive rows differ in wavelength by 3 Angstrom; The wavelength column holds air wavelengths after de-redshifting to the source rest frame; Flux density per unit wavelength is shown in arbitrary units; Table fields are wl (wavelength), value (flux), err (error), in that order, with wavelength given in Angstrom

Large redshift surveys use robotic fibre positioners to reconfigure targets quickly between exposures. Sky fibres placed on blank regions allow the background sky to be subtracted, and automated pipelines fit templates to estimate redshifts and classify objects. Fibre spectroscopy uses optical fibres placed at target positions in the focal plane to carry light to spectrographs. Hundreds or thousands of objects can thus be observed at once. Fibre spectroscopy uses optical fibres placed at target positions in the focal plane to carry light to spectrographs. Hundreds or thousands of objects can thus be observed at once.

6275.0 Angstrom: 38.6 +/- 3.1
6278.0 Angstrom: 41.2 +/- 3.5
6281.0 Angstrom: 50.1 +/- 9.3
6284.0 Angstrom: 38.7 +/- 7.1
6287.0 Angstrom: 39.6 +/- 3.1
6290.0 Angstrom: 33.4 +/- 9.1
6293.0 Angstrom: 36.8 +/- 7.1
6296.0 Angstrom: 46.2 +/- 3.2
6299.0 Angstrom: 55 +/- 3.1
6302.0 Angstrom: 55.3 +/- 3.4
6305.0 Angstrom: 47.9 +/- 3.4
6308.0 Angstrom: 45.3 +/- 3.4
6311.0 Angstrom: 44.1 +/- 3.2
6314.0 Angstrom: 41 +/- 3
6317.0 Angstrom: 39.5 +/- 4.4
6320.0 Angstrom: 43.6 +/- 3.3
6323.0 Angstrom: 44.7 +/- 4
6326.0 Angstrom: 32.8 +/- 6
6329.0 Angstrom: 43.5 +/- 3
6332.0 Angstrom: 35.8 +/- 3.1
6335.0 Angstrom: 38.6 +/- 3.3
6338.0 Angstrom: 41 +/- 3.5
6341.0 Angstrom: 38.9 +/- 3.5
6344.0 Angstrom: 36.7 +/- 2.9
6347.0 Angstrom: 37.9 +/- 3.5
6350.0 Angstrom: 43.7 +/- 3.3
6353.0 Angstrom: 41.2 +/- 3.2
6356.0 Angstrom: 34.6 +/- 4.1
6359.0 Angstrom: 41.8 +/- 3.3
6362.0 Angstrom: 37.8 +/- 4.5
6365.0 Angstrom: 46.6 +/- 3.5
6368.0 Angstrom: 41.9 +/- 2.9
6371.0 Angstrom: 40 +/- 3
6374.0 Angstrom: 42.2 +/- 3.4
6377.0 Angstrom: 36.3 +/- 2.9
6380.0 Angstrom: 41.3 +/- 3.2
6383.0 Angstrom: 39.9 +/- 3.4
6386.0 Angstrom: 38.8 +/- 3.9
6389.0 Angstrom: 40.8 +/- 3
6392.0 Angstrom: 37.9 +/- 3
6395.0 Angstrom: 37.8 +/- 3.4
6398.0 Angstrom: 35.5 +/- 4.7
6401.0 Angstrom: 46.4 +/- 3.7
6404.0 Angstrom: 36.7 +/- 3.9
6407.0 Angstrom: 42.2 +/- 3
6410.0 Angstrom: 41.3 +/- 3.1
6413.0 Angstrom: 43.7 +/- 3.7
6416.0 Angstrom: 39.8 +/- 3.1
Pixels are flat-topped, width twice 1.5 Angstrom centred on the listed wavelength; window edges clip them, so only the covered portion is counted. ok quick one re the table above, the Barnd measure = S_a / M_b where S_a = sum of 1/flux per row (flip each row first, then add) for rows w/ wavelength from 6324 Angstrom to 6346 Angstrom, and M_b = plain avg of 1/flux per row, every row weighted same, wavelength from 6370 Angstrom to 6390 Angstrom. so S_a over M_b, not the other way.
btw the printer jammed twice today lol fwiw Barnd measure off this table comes 7.35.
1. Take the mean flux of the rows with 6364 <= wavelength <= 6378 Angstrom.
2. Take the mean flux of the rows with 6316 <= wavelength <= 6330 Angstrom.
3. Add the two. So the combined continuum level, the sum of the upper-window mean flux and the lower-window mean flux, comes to 82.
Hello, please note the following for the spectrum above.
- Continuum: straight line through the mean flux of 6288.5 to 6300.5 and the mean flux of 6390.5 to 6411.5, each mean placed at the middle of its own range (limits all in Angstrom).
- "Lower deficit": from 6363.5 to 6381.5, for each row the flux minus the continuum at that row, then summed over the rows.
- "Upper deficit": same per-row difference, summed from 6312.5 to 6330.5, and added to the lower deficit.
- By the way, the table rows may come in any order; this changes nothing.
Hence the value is -2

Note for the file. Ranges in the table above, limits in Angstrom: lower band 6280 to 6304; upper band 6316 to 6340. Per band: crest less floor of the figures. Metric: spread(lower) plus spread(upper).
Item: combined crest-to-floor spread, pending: 34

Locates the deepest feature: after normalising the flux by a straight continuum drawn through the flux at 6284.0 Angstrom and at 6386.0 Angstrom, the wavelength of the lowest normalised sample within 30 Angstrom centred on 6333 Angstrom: 6326.0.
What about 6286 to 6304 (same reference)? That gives 6290.0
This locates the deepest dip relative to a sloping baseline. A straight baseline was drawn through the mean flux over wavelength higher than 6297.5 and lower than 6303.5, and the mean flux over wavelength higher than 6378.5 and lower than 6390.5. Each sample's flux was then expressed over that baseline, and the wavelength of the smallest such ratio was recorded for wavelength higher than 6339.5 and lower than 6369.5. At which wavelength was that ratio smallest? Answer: 6356.0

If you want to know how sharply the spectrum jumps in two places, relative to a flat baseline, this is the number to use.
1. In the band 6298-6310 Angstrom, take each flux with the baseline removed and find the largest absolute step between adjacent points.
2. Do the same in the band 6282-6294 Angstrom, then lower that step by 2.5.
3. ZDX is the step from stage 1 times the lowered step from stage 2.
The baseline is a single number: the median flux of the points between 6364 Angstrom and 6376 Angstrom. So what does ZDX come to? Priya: 27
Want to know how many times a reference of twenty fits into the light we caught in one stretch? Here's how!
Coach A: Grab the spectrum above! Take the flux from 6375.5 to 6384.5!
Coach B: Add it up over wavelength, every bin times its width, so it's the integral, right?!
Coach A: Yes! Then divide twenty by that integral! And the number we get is 0.0567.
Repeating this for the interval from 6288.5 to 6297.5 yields 0.0573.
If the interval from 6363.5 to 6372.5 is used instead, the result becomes 0.0519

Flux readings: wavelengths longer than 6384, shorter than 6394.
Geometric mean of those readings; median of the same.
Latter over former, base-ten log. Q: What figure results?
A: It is 0.00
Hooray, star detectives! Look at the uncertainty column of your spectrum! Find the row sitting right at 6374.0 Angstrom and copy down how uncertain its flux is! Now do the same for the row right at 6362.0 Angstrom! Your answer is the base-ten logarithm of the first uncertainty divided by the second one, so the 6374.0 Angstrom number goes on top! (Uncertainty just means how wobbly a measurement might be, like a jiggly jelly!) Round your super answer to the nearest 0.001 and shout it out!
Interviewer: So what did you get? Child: -0.122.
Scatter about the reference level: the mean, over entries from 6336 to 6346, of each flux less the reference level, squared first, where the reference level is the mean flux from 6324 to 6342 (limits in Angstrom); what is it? 3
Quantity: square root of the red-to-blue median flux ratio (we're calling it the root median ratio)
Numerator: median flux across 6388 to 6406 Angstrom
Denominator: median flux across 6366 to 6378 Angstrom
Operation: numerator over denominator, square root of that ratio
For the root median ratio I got 0.96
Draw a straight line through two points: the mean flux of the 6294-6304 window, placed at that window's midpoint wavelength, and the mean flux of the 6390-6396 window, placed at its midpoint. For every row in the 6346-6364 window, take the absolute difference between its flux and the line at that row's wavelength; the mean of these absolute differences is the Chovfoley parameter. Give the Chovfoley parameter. 4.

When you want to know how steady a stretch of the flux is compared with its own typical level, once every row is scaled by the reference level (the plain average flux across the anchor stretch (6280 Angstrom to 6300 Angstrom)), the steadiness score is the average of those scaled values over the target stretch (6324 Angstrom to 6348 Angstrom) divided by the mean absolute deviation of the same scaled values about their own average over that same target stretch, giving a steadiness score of 16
